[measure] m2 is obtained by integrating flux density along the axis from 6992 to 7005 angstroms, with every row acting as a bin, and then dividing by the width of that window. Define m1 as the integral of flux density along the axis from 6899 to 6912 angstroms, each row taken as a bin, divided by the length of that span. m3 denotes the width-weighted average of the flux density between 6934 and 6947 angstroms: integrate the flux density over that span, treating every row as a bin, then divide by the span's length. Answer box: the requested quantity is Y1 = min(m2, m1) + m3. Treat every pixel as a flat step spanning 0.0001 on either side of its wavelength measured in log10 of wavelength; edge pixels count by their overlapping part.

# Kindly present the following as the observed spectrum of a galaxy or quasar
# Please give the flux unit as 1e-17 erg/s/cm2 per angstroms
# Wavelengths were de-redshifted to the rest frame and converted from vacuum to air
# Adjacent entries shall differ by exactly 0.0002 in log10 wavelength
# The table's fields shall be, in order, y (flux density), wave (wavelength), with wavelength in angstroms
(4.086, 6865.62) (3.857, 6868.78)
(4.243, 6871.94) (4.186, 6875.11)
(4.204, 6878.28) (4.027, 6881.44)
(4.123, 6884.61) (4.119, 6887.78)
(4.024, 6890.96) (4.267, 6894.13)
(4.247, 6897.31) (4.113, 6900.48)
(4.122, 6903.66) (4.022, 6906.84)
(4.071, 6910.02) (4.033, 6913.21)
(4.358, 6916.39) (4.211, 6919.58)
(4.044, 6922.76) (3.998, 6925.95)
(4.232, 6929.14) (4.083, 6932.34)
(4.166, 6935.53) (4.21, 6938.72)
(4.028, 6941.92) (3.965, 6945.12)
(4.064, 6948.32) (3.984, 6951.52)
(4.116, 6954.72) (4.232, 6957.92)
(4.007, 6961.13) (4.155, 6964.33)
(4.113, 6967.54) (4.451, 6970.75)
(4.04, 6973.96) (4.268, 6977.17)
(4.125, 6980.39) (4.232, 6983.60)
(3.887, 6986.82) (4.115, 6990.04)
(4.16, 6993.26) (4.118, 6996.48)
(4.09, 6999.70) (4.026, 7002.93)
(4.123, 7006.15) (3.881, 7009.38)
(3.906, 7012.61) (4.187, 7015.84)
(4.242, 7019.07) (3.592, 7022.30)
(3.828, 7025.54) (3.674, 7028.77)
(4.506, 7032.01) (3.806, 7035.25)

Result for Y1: 8.17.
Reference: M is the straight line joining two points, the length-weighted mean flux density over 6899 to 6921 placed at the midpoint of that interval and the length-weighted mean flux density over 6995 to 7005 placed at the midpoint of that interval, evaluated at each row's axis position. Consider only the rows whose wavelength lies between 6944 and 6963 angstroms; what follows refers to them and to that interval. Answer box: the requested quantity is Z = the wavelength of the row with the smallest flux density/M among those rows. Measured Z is 6945.12 angstroms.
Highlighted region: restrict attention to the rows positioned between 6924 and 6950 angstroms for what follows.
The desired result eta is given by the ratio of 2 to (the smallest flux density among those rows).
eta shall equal 0.504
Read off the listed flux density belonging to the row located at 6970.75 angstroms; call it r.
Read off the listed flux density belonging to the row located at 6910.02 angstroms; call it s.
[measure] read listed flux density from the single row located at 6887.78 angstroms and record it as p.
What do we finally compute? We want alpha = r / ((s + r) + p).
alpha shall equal 0.352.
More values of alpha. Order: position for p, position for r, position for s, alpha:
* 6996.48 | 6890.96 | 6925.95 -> 0.331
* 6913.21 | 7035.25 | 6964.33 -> 0.317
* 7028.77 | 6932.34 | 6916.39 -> 0.337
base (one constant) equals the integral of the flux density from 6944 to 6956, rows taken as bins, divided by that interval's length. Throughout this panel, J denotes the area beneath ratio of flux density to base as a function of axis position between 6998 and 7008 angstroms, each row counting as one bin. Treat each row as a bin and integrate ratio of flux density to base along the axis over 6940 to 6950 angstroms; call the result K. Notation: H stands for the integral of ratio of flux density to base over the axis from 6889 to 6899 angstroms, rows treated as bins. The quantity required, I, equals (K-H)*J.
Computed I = -3.9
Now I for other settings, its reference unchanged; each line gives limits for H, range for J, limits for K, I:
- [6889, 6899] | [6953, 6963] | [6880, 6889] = -12.5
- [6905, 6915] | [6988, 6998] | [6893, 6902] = -6.7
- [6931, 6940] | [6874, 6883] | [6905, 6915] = 7.1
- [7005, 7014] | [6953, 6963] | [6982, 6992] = 13.0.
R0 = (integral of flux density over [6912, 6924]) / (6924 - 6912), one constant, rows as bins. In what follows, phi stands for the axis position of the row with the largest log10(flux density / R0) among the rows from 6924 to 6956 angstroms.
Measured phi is 6929.14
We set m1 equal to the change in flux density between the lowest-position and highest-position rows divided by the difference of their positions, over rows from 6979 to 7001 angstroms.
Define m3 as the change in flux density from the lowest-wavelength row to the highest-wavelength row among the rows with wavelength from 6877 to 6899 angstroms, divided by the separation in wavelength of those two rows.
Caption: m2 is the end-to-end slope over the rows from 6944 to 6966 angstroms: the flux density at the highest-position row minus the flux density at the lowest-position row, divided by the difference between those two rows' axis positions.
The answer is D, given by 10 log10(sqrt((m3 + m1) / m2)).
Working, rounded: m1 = -0.002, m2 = 0.010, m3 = 0.002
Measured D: -6.7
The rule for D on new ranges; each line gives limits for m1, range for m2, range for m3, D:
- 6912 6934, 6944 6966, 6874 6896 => -0.8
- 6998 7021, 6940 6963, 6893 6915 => 3.0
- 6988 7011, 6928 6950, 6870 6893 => 2.2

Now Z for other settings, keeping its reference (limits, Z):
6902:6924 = 6906.84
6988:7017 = 7009.38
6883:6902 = 6890.96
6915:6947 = 6945.12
